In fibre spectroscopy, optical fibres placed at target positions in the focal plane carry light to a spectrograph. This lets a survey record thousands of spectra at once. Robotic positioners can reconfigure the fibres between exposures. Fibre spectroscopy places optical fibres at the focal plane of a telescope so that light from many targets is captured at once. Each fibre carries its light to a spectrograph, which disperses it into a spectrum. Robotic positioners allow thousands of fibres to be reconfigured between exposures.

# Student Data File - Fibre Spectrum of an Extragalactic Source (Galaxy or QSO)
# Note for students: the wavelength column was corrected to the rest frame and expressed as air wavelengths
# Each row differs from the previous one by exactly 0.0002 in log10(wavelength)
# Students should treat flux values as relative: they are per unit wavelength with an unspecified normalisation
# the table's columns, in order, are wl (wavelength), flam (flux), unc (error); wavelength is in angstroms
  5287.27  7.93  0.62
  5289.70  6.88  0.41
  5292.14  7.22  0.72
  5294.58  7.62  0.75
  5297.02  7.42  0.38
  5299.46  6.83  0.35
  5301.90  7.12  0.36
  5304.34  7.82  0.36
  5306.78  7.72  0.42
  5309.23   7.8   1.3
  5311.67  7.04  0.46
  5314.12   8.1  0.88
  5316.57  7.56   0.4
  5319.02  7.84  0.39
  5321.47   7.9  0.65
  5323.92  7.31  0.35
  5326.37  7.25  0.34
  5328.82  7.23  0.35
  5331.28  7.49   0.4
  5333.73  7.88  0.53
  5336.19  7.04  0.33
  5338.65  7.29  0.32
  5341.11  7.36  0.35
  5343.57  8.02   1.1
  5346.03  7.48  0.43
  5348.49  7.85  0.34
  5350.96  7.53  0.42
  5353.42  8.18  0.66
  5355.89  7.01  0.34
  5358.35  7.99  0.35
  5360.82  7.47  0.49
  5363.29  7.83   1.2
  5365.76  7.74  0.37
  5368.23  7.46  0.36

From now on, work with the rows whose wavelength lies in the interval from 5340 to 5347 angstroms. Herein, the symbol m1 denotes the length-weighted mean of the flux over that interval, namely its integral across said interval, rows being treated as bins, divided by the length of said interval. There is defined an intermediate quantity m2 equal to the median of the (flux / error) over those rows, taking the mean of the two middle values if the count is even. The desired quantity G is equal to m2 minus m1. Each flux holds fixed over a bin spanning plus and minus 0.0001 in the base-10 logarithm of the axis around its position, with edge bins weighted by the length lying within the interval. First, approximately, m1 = 7.63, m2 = 17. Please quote 9.8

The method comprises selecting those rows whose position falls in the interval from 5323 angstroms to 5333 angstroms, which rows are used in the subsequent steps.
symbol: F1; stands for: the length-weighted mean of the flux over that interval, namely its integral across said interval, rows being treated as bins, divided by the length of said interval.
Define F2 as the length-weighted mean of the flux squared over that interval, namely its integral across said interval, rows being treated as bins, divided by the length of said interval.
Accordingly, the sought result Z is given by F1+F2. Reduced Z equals 61.4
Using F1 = 7.35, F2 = 54.1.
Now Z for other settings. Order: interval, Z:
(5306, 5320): 66.6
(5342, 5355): 68.4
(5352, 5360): 67.4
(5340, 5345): 66.9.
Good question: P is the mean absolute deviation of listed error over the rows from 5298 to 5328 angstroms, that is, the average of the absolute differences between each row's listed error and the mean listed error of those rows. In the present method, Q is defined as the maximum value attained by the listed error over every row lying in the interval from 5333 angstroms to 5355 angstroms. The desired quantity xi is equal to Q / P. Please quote 5.2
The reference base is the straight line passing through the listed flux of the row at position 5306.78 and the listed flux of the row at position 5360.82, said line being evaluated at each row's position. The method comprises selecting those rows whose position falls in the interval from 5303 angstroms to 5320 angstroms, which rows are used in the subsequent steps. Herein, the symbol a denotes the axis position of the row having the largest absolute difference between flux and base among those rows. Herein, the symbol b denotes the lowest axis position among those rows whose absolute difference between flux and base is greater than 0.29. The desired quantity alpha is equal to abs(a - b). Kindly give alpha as 0.0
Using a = 5311.67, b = 5311.67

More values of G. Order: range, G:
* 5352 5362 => 10.3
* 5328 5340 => 13.3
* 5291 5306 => 12.2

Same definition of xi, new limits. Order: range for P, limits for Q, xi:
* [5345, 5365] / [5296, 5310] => 6.5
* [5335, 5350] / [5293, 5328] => 6.3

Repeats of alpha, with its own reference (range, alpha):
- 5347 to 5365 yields 4.9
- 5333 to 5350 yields 0.0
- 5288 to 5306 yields 9.8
